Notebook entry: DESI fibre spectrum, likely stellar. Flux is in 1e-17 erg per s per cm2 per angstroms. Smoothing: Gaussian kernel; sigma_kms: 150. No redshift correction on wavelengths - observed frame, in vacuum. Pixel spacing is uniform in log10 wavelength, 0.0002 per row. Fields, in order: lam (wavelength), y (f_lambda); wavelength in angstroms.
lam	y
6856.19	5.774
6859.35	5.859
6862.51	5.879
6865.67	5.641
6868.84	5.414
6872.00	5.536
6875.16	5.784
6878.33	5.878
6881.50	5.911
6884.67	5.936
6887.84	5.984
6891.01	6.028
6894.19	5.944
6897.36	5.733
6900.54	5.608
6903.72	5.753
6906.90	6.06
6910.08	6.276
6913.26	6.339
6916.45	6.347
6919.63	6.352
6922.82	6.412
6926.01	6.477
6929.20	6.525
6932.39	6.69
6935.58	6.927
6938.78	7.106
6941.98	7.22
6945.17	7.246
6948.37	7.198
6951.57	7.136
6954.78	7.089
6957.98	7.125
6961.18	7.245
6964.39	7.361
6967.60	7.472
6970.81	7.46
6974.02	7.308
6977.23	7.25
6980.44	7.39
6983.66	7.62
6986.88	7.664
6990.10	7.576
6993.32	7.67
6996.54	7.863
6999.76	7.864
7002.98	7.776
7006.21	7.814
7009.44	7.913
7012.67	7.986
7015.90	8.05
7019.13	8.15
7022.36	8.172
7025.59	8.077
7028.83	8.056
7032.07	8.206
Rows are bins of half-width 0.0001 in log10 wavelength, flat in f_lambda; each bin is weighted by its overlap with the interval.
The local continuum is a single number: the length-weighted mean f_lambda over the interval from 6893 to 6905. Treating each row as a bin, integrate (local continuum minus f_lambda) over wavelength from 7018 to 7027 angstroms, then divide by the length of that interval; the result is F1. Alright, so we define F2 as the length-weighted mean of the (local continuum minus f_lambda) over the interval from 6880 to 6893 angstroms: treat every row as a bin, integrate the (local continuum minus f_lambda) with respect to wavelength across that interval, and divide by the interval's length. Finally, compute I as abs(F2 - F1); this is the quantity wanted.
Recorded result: 2.2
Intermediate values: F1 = -2.38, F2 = -0.2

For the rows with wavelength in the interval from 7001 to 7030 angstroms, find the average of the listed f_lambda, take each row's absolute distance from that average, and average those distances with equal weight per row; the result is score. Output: 0.113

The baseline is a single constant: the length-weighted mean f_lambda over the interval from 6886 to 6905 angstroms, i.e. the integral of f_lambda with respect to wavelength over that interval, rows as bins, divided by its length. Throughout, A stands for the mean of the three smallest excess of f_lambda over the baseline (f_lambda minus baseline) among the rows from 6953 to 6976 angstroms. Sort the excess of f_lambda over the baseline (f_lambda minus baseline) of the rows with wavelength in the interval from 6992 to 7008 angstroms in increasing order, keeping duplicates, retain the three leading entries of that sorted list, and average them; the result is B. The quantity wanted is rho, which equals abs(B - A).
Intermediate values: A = 1.3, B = 1.9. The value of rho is 0.6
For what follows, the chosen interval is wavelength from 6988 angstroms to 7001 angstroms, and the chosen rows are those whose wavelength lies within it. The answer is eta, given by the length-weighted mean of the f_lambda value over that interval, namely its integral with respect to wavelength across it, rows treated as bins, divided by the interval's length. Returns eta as 7.7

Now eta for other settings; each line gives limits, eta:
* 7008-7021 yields 8.0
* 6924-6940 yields 6.7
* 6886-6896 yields 6.0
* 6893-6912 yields 5.9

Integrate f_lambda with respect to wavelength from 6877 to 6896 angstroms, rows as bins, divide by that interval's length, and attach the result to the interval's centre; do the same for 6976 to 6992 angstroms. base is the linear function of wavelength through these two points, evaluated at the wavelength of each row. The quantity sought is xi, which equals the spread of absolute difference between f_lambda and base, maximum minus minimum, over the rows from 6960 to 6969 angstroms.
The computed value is 0.124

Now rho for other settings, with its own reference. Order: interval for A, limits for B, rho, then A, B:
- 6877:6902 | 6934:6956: 1.3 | -0.1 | 1.2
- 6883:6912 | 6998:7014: 2.1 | -0.1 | 2.0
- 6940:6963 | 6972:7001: 0.2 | 1.3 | 1.5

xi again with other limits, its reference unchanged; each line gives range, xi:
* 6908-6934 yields 0.114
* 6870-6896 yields 0.168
